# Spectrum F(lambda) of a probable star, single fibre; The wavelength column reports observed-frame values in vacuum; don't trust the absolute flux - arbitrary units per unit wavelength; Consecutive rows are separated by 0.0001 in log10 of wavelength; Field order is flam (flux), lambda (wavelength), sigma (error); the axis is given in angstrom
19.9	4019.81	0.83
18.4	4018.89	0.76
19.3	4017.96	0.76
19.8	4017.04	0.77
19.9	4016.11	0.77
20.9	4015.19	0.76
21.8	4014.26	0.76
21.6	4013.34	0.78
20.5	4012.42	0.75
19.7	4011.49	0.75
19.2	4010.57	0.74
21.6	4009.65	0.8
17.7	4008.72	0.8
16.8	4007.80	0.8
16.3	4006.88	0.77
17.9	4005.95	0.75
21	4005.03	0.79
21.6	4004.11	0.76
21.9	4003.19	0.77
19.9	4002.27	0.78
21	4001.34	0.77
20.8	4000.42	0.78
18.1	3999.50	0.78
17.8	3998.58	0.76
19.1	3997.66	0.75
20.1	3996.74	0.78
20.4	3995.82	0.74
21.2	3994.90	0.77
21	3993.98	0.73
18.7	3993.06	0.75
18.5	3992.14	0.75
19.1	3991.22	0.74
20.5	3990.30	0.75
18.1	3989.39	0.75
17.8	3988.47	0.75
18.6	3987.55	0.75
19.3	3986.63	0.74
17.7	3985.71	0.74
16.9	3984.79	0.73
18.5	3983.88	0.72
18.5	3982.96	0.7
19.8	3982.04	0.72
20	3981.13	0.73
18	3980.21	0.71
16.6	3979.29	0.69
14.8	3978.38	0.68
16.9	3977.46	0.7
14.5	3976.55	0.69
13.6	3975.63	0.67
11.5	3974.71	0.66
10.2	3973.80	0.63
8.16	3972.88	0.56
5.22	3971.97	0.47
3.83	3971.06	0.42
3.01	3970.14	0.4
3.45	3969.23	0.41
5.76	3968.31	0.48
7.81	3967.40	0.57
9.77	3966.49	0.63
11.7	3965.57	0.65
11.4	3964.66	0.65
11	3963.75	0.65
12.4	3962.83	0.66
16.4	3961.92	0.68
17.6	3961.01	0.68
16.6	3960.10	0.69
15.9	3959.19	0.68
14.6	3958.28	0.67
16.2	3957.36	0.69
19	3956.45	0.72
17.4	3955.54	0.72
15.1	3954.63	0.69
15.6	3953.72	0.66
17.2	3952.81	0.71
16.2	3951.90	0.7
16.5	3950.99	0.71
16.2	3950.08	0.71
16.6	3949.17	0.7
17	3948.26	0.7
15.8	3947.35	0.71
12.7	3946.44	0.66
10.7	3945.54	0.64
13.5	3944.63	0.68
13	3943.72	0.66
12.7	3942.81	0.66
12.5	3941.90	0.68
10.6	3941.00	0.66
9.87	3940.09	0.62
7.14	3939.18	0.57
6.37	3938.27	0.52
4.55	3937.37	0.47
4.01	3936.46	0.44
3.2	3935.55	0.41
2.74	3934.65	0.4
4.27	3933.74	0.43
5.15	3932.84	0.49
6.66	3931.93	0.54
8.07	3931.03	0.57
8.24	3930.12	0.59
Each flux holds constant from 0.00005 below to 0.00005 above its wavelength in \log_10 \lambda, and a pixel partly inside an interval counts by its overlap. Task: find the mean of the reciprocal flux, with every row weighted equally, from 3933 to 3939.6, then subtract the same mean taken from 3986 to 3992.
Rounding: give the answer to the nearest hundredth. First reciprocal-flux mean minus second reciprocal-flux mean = 0.19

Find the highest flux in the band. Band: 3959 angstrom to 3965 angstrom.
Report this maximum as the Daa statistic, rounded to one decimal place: 17.6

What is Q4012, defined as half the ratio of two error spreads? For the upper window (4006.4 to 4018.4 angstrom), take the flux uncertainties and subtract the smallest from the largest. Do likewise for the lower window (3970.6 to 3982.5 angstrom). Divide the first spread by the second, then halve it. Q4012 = 0.10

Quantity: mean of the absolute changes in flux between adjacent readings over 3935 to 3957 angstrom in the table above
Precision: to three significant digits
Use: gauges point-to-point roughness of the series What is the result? 1.21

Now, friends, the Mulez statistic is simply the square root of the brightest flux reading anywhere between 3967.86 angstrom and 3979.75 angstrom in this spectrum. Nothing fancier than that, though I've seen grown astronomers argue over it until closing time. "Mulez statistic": 4.1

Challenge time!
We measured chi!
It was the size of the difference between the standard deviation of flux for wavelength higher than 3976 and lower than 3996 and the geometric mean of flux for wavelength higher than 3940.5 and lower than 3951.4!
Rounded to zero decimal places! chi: 12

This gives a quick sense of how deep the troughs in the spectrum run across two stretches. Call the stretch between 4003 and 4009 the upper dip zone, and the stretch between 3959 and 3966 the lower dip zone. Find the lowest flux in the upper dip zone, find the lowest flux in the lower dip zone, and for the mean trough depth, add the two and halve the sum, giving 14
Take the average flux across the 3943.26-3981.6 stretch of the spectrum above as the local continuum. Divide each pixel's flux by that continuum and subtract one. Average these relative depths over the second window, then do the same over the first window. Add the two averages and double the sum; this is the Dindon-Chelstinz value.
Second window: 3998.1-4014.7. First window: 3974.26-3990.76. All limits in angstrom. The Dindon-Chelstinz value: 1.6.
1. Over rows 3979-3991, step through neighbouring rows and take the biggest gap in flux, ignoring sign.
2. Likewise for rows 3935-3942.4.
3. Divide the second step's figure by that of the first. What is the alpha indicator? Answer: 1.14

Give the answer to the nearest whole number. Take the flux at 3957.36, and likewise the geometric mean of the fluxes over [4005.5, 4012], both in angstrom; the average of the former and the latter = 17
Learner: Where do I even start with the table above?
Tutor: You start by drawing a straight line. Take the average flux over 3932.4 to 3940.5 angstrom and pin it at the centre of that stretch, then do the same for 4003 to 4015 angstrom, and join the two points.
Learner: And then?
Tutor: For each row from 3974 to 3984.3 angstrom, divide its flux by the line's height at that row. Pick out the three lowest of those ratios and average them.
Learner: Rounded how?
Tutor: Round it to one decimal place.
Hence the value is 1.0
